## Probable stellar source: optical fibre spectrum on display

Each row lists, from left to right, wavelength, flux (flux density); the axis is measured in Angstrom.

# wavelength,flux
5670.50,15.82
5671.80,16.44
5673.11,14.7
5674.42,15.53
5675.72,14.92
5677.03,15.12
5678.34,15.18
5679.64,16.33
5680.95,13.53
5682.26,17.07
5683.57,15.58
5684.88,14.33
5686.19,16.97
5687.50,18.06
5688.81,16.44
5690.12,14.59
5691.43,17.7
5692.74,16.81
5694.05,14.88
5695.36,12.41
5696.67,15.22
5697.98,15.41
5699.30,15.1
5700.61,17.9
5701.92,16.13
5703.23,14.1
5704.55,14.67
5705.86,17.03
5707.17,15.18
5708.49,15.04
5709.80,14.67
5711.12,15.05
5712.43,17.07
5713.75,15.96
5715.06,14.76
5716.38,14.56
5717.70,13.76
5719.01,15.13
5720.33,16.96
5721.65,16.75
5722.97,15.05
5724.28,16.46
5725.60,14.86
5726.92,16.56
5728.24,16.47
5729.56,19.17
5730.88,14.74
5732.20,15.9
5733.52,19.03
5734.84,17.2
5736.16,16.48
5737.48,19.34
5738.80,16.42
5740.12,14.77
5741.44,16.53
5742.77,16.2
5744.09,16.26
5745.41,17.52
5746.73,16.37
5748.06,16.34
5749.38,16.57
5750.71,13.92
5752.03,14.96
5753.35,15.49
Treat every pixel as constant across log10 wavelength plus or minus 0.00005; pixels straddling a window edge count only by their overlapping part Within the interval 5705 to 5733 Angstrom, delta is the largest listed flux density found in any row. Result 19.17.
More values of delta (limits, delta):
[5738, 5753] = 17.52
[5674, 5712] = 18.06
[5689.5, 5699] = 17.7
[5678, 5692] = 18.06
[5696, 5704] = 17.9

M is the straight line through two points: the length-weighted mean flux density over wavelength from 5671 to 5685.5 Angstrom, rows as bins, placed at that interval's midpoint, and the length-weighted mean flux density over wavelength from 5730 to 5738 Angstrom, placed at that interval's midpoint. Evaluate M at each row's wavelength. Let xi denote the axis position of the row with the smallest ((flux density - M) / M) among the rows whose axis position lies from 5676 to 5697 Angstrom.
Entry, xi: 5695.36 Angstrom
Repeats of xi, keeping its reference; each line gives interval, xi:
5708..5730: 5717.70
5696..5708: 5703.23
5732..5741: 5740.12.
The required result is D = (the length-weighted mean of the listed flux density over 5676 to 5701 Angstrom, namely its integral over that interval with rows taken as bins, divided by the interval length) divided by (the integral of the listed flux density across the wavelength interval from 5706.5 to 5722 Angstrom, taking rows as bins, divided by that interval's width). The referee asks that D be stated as 1.02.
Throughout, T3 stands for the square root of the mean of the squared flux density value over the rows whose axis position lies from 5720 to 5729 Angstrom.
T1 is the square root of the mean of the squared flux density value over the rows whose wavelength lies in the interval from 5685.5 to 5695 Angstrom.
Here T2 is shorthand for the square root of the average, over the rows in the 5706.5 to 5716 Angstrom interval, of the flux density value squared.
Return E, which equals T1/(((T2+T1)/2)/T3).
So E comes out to 16.7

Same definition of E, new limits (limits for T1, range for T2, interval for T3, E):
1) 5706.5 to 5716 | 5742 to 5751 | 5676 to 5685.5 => 15.0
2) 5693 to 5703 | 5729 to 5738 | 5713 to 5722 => 14.5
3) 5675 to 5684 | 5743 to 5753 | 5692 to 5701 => 15.2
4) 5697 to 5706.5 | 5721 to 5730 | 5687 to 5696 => 15.6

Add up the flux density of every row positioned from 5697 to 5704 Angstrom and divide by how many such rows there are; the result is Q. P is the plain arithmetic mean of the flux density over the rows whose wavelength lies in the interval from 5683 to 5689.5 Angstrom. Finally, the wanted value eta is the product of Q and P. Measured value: 256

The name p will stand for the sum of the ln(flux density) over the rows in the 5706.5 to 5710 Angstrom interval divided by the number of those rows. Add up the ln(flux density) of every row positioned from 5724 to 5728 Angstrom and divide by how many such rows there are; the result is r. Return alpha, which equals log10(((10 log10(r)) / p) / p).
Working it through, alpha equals -0.219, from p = 2.71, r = 2.77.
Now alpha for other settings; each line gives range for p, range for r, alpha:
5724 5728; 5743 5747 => -0.232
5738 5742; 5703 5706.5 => -0.245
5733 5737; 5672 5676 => -0.277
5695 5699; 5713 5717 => -0.212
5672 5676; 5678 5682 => -0.230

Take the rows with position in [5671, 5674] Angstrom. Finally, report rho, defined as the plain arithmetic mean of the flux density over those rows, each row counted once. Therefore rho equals 15.6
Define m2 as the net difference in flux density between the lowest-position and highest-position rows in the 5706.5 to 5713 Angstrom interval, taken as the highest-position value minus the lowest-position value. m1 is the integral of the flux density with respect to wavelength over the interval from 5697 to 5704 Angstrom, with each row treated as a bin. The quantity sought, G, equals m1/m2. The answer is 58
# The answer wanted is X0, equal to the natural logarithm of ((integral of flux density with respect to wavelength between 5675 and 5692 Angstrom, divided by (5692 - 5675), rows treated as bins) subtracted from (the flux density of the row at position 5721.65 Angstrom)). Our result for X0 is -0.1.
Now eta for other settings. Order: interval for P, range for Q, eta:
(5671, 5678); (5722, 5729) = 244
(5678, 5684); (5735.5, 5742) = 260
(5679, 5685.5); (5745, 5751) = 248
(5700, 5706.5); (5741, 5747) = 265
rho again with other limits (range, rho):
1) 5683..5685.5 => 15.0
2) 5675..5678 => 15.0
